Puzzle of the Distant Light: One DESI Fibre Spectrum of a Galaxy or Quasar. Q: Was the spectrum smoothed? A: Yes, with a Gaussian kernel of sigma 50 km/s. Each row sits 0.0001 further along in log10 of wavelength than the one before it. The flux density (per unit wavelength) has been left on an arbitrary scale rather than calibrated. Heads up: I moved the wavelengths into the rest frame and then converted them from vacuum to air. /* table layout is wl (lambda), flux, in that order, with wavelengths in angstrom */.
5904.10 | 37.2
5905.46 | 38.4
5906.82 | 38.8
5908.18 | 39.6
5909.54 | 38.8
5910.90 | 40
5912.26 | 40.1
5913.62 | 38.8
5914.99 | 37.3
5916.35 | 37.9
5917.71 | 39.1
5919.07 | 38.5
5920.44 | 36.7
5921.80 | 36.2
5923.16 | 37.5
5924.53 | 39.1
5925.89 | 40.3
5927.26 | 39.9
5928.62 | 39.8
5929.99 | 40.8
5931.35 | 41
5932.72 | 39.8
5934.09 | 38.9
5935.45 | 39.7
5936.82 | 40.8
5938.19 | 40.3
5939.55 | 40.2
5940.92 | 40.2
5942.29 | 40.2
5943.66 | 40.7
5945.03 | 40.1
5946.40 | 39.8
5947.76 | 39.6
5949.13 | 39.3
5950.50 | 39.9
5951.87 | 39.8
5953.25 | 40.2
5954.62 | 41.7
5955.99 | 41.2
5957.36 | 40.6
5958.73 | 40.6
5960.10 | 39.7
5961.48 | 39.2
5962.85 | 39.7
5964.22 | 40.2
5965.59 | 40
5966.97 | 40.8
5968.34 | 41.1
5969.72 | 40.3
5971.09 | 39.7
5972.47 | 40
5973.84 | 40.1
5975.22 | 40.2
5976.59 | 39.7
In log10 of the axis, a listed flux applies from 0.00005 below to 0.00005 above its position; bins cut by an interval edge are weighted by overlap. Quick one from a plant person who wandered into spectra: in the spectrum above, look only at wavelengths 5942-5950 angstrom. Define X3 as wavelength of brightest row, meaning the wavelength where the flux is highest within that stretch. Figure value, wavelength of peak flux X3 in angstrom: 5943.66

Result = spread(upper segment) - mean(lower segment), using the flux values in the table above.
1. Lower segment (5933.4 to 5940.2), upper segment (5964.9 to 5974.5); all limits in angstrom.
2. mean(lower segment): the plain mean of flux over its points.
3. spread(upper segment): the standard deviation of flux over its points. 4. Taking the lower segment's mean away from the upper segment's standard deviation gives -39.5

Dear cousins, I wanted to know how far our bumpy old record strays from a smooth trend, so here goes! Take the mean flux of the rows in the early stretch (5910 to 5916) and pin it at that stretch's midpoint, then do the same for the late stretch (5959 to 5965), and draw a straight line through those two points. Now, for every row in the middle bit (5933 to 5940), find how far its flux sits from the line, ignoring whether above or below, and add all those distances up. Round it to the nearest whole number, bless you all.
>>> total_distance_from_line 4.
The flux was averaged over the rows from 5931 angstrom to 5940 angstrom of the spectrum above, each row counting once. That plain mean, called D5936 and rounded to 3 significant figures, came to 40.1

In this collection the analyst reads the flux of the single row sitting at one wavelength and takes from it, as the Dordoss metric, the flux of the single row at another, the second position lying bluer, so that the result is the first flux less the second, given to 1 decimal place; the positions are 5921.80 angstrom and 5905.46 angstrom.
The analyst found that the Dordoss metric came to -2.2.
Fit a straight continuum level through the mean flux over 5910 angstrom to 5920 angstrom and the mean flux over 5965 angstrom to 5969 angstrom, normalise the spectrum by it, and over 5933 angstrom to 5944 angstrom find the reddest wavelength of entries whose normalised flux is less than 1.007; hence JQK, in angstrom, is 5935.45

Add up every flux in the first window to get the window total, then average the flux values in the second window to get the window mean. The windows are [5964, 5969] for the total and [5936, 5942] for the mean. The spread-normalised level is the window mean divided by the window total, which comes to 0.249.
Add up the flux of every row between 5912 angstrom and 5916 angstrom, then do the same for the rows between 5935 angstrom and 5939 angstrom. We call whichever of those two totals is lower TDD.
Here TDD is 116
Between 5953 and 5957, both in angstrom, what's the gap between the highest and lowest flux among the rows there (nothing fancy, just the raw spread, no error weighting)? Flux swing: 1.5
